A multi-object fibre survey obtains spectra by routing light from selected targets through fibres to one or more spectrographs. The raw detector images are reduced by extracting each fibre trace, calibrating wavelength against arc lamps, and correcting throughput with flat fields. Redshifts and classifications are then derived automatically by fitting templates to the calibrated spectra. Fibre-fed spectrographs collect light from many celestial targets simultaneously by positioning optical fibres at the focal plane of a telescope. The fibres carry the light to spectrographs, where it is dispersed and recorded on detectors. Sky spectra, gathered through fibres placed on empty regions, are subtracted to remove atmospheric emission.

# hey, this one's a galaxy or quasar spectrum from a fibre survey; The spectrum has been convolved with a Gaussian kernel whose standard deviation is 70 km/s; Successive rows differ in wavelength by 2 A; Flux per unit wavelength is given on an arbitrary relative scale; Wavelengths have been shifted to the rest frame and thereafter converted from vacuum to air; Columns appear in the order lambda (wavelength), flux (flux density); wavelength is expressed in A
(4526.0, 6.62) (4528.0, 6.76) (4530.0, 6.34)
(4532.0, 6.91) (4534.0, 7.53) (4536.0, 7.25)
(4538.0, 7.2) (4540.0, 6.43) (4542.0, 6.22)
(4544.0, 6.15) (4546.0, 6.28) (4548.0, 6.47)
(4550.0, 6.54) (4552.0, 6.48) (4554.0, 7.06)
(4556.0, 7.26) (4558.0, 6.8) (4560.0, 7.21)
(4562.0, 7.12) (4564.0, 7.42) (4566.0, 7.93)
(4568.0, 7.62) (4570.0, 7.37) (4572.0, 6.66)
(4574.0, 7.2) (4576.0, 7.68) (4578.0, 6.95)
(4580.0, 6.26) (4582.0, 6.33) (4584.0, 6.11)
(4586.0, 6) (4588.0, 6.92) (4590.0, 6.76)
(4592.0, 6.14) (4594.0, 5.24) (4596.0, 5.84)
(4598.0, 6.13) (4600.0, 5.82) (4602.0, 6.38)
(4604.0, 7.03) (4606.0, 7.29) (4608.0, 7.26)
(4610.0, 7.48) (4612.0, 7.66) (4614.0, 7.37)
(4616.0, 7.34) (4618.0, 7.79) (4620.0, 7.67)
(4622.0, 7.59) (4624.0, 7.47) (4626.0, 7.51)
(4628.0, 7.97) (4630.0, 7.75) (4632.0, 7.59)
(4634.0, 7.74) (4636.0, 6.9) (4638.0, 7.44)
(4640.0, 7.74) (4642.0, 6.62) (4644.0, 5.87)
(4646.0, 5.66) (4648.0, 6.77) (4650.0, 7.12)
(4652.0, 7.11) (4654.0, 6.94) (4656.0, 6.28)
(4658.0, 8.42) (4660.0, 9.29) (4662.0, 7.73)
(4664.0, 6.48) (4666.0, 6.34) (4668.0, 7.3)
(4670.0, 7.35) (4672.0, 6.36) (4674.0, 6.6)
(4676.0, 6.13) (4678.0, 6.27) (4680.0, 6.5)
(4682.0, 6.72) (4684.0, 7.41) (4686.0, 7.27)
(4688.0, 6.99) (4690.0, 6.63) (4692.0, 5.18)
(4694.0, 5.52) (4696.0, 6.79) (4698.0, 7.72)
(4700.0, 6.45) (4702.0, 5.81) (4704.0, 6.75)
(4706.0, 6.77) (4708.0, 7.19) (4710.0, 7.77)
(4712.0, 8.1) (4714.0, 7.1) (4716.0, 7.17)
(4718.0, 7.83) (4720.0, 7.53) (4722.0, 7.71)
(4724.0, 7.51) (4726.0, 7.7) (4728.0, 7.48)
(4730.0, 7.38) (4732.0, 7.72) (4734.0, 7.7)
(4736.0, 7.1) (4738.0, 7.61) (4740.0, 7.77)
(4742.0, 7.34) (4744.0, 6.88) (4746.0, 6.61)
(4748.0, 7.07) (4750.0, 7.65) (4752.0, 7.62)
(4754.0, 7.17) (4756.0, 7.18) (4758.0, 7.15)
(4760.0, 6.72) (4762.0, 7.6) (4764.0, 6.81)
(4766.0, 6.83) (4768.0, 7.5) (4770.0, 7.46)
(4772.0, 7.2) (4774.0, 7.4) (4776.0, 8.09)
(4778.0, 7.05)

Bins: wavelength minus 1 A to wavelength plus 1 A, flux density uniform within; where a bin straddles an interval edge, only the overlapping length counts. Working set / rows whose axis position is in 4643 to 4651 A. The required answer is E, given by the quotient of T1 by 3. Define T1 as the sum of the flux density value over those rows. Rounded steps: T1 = 25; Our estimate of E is 8.5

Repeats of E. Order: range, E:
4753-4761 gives 9.4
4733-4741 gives 10.1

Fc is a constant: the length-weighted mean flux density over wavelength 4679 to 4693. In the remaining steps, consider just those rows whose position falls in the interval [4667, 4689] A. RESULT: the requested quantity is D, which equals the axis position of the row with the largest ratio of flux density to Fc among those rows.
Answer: 4684.0 A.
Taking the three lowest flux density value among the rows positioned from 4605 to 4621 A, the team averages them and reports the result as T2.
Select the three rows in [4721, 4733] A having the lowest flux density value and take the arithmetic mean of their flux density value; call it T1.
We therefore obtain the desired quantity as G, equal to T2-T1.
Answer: -0.16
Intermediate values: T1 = 7.5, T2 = 7.3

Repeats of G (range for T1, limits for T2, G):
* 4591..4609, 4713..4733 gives 1.58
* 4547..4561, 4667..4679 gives -0.24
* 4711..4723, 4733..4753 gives -0.41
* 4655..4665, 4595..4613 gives -0.90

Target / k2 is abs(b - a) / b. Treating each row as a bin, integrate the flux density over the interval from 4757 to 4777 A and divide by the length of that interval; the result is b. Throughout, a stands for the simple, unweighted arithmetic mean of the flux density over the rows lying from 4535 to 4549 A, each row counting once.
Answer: 0.10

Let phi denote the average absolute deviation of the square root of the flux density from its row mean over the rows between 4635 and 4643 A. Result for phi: 0.078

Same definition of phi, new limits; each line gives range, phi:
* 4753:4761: 0.032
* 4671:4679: 0.028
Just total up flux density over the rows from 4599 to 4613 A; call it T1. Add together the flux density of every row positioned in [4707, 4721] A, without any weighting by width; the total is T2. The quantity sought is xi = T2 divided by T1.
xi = 1.08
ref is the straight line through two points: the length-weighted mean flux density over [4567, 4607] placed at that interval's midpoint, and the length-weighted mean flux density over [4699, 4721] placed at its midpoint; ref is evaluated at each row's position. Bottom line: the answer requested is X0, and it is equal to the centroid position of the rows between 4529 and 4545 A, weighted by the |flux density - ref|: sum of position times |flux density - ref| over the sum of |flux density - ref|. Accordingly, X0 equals 4536.0 A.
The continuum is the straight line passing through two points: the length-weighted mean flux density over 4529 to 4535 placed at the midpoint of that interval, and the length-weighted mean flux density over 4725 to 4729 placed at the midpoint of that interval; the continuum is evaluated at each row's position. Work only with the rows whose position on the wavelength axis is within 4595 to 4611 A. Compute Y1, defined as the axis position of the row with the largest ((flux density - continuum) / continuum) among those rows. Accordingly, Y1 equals 4610.0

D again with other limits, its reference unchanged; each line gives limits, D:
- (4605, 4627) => 4618.0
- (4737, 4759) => 4740.0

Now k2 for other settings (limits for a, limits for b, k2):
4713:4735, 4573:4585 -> 0.11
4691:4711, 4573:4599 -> 0.03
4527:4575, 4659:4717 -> 0.01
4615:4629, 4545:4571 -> 0.08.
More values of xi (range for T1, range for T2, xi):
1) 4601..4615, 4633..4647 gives 0.95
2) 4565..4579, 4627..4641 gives 1.03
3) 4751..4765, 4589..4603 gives 0.84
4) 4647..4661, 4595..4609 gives 0.88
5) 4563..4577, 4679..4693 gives 0.90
